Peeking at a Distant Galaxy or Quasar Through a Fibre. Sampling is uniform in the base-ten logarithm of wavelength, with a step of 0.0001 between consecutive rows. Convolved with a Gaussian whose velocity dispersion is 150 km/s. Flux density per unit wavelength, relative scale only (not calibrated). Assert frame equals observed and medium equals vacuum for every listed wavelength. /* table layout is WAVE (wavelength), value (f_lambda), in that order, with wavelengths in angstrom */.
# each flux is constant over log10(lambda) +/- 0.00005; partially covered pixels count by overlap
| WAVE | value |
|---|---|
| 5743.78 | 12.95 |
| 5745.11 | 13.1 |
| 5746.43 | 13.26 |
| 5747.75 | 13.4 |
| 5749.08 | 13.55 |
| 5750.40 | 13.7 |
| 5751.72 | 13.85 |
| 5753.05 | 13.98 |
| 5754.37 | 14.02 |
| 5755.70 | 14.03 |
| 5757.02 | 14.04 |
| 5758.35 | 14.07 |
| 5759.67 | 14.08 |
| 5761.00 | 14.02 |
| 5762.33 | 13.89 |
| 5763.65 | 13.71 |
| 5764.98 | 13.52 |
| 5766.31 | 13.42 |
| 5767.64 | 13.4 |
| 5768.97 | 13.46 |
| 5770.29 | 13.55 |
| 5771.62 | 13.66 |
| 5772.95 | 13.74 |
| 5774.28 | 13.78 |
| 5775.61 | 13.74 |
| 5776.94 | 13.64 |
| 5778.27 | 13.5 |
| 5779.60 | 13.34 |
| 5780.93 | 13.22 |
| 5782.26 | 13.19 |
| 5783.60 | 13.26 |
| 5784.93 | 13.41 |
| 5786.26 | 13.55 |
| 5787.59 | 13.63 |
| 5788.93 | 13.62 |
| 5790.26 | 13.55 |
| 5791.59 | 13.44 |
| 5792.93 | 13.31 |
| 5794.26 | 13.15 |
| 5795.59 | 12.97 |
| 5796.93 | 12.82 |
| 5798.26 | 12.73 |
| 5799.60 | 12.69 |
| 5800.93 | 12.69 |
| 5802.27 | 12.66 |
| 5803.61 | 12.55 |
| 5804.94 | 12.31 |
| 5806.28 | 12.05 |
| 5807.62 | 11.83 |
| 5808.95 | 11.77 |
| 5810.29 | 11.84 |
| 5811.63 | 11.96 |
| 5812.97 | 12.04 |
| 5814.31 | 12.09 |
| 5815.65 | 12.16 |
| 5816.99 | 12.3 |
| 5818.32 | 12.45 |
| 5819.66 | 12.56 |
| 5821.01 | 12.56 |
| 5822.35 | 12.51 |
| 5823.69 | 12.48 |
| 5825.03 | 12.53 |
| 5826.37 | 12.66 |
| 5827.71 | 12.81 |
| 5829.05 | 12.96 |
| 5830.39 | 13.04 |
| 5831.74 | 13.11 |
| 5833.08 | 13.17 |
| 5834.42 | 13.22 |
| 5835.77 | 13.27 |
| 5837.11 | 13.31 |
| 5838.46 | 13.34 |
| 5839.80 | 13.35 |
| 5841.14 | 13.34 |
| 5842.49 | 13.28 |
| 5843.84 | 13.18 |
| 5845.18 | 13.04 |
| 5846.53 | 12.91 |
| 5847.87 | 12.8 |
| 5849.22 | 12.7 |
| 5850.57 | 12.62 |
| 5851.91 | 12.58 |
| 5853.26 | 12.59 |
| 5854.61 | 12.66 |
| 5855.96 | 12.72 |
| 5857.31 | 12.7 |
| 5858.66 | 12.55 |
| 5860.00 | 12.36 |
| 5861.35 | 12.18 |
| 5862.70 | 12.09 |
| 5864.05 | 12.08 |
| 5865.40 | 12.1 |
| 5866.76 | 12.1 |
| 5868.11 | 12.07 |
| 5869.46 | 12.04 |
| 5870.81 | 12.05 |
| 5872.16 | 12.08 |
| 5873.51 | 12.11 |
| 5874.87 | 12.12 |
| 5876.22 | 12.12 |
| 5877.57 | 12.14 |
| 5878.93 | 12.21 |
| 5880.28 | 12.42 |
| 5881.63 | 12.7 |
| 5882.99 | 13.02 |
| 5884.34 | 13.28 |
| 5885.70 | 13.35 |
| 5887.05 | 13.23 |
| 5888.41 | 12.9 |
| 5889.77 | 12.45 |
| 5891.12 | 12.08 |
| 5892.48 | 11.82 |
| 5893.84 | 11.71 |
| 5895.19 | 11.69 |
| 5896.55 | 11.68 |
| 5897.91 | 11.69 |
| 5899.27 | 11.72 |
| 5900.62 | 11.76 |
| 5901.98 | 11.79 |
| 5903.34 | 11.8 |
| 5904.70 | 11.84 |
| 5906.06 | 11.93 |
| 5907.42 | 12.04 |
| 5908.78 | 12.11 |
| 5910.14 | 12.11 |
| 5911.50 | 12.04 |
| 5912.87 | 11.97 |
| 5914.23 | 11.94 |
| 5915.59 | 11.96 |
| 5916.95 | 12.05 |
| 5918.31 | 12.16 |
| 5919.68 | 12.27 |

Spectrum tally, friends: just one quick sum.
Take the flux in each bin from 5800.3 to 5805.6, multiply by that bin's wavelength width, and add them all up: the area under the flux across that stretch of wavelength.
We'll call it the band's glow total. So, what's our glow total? 67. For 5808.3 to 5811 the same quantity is 32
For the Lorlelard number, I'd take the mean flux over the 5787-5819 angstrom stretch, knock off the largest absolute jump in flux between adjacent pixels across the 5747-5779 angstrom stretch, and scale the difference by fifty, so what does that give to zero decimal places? 621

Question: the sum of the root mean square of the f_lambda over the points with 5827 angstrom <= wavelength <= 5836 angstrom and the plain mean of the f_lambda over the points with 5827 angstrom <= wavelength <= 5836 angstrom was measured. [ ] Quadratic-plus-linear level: 26.2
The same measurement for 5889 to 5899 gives 23.8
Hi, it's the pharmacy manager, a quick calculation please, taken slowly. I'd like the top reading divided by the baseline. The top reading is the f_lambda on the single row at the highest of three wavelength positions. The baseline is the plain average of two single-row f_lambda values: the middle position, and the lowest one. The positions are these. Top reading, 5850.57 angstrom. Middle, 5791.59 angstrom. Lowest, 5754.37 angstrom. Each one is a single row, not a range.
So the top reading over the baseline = 0.919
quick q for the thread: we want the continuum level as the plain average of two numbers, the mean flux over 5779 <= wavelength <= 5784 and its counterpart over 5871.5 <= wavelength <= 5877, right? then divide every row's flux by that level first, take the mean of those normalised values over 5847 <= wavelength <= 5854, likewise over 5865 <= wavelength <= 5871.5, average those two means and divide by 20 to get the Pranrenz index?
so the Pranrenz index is 0.0488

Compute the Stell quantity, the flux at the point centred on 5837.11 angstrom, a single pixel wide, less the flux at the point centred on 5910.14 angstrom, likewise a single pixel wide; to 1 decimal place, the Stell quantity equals 1.2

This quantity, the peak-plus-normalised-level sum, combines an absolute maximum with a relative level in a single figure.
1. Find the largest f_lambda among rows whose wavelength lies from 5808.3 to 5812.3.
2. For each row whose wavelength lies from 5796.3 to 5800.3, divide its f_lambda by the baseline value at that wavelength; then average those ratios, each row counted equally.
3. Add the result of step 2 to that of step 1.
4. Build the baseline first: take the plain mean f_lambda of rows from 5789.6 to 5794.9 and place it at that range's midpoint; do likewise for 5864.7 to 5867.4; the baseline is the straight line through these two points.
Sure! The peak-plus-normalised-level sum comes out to 12.9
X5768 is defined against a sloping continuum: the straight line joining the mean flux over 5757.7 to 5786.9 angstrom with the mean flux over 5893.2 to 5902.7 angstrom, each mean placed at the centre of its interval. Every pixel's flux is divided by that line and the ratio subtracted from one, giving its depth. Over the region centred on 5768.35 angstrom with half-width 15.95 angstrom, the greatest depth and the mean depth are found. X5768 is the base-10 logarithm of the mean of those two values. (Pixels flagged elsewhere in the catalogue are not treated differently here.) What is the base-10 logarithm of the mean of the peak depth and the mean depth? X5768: -2.04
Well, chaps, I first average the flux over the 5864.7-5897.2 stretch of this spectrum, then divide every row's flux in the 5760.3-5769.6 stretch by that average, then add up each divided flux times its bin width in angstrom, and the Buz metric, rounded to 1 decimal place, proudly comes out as 10.3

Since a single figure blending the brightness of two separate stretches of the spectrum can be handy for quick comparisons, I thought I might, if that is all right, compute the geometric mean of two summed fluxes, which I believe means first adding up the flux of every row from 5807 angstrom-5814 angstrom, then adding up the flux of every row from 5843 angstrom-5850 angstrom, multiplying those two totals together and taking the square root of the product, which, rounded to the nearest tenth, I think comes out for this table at 62.0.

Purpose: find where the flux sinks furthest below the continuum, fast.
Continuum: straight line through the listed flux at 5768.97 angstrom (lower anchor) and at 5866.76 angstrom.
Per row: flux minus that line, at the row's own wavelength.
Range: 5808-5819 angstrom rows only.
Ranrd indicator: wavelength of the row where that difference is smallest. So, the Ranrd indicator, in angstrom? 5808.95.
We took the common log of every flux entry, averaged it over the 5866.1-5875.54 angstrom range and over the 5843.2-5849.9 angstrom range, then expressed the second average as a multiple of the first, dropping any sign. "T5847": 1.03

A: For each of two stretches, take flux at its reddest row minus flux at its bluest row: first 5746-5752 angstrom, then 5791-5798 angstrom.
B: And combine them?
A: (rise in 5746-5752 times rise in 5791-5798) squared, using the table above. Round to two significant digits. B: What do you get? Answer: 0.13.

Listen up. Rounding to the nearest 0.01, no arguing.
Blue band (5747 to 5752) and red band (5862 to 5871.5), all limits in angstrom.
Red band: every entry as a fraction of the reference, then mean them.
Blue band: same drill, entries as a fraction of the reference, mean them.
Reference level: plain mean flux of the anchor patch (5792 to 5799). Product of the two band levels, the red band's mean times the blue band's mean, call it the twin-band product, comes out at 0.97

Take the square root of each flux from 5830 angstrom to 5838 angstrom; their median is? 3.63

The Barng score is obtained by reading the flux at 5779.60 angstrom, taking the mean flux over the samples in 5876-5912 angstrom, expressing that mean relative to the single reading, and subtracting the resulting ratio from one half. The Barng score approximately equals -0.415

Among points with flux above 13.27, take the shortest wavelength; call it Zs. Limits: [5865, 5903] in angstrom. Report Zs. 5884.34 angstrom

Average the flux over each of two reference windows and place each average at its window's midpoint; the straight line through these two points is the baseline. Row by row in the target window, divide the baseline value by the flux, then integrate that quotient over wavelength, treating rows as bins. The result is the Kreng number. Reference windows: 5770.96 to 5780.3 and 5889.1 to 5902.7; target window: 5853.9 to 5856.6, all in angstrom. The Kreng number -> 2.64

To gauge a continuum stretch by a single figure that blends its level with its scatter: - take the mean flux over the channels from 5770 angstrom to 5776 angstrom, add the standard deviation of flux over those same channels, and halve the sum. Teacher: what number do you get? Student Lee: 6.89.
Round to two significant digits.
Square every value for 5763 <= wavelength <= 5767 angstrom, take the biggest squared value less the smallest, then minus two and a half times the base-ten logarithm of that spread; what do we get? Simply -2.2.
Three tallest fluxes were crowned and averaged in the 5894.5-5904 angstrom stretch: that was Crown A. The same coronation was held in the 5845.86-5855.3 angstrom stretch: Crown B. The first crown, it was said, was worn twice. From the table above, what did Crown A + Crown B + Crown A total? 36.4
